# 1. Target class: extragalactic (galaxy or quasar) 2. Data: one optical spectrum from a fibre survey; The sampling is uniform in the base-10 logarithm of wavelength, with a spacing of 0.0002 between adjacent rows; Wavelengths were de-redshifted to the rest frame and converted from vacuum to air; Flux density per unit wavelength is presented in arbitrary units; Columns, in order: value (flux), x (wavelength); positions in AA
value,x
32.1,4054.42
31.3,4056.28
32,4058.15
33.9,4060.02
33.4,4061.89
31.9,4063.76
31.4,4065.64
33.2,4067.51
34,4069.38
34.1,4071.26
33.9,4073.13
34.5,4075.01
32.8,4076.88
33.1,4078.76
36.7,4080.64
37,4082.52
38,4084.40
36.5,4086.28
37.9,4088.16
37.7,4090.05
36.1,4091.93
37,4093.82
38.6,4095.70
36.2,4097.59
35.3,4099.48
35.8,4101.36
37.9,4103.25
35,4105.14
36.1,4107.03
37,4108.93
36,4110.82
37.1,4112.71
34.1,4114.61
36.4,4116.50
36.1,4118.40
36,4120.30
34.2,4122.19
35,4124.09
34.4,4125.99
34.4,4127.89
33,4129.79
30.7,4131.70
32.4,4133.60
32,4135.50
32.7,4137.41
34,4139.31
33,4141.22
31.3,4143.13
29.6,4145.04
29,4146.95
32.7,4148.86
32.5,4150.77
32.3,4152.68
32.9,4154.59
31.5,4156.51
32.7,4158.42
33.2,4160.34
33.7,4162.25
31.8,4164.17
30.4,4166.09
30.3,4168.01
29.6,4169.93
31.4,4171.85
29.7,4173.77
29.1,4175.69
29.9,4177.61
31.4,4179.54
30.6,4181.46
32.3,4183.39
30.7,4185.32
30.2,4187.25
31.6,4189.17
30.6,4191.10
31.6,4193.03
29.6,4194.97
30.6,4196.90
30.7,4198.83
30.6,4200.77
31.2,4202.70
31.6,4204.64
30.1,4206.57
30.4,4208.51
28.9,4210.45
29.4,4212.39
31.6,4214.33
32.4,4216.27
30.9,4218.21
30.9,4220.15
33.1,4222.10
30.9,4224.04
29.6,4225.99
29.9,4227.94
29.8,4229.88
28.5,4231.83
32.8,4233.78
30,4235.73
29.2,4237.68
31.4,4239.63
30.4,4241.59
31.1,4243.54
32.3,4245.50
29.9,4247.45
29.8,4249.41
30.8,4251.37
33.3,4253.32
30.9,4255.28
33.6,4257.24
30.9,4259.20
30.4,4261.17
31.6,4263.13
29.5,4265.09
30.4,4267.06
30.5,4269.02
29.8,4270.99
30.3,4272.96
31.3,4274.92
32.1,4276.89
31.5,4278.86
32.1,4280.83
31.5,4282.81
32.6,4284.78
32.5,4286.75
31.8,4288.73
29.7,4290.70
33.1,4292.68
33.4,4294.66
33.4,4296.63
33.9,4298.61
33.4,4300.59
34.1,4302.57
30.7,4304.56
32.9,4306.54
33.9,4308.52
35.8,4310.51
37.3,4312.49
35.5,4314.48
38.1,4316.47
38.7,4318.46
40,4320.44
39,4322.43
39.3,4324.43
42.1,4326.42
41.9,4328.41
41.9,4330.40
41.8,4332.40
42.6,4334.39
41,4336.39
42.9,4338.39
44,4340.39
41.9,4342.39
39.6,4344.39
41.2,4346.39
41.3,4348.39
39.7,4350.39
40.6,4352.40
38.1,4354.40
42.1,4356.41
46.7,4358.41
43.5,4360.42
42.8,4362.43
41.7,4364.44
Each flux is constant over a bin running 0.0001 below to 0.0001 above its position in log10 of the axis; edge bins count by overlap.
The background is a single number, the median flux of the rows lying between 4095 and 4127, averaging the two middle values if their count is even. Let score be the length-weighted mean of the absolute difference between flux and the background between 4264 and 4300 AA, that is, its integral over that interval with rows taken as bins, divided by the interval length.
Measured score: 4.3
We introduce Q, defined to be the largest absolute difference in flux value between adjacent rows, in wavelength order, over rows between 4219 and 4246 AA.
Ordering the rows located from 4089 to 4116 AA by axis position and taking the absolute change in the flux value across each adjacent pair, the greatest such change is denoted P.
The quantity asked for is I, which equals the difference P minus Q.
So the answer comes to -1.3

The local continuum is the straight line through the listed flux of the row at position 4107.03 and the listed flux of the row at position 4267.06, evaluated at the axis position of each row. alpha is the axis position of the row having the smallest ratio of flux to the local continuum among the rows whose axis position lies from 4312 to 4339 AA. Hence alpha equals 4314.48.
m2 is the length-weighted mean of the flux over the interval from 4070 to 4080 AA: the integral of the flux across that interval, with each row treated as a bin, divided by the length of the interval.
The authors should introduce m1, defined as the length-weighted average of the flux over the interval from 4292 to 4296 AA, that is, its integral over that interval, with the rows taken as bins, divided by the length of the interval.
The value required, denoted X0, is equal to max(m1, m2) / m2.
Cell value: 1.00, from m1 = 33.3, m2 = 33.8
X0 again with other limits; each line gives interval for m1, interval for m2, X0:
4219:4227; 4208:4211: 1.05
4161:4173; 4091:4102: 1.00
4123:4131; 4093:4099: 1.00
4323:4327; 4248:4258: 1.28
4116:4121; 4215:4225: 1.14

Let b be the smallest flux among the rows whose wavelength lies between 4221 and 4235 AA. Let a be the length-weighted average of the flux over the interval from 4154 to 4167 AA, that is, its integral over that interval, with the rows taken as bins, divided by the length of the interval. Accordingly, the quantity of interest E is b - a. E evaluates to -4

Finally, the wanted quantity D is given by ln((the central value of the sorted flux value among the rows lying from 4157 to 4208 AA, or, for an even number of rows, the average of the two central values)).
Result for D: 3.42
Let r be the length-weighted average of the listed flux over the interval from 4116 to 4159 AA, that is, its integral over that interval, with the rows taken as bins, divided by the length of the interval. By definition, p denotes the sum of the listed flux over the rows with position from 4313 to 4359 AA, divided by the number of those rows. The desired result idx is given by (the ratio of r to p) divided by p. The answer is 0.020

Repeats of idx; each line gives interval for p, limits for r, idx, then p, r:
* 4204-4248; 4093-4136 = 0.038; 30.7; 35.3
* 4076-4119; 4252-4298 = 0.024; 36.3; 31.6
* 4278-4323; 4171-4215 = 0.026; 34.1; 30.6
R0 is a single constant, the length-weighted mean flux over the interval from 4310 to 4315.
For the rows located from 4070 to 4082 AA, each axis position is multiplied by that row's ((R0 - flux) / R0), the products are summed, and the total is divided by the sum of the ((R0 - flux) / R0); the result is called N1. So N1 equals 4075.3 AA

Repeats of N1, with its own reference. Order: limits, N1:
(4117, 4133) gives 4128.0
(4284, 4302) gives 4291.8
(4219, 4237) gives 4228.3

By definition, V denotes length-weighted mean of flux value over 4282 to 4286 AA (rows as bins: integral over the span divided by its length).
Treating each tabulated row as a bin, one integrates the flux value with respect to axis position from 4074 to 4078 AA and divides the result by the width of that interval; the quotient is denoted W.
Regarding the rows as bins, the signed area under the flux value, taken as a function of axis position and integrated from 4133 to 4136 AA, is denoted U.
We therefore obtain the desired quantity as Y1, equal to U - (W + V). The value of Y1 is 31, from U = 97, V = 32.2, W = 34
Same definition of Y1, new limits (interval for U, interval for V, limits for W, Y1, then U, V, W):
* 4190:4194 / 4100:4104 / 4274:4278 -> 56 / 124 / 36.7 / 32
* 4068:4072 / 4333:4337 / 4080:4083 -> 57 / 136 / 41.9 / 37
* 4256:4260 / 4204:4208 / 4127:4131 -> 65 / 129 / 30.8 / 33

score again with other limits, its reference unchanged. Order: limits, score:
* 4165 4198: 5.4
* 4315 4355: 4.8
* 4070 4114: 1.3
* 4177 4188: 5.1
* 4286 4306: 3.4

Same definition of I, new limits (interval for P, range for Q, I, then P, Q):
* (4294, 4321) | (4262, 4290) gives 1.3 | 3.4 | 2.1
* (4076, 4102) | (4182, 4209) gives 1.6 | 3.6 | 2.0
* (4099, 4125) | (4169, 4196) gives 1.0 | 3.0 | 2.0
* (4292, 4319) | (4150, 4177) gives 1.5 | 3.4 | 1.9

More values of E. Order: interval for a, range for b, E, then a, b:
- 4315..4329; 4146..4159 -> -11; 40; 29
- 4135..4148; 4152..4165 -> 0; 32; 31.5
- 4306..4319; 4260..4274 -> -7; 36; 29.5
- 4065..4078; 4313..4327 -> 2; 33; 35.5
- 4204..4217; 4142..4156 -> -2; 31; 29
